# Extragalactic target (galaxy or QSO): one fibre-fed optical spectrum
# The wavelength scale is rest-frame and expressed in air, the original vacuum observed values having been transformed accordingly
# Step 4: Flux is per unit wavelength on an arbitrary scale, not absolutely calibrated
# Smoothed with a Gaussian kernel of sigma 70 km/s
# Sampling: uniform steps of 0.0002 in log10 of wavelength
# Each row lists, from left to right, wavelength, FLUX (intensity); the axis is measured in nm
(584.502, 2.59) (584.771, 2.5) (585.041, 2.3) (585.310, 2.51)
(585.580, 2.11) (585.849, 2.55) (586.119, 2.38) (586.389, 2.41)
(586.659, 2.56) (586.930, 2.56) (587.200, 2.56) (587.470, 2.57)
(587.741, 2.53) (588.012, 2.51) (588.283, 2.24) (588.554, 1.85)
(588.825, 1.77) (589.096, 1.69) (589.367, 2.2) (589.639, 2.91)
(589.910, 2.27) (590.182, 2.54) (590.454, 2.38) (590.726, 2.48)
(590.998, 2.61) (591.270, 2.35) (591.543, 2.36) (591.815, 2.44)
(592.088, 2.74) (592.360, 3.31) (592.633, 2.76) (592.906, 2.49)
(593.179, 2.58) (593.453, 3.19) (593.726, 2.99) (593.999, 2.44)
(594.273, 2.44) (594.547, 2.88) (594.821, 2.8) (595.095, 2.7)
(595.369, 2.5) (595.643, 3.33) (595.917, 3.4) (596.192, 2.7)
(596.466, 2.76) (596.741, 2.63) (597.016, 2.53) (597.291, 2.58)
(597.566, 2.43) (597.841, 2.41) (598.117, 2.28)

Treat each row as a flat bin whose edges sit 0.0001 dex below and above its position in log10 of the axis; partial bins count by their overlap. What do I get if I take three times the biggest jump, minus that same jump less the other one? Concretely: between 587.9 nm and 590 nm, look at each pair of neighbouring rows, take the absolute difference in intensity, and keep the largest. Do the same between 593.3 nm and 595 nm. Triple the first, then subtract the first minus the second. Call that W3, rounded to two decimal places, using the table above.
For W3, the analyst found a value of 1.97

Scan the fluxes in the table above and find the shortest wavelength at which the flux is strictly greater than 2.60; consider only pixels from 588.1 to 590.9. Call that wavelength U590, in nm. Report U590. 589.639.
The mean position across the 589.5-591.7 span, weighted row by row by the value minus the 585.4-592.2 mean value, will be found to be 590.08 nm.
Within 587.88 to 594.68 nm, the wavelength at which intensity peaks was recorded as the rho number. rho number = 592.360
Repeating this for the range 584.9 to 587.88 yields 587.470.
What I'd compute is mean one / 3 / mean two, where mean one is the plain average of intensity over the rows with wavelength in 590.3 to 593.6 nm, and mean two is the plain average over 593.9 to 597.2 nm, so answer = 0.32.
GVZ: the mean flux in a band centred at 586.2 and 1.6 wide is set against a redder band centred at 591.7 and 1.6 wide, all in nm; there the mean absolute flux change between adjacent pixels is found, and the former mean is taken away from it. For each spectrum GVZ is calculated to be -2.18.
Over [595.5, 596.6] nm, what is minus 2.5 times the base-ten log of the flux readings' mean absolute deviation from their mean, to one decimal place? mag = 1.2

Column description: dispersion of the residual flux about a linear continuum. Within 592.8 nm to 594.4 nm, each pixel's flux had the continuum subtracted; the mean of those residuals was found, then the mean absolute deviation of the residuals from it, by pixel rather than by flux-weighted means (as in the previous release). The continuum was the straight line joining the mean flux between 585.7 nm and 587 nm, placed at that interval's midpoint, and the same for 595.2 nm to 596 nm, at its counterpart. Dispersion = 0.27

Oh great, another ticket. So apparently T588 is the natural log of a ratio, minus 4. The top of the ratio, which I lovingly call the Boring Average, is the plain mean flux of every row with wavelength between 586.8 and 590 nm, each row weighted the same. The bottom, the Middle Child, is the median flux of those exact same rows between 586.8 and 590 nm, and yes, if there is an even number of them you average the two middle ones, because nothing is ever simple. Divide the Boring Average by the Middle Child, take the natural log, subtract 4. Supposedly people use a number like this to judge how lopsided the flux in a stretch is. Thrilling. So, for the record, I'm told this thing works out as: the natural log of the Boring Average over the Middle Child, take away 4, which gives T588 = -4.04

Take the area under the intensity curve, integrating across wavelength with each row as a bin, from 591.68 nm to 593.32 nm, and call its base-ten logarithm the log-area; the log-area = 0.65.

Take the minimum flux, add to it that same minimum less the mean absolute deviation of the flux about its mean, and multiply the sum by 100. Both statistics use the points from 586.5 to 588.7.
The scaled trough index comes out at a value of 351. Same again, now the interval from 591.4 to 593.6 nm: 445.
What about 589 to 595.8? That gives 310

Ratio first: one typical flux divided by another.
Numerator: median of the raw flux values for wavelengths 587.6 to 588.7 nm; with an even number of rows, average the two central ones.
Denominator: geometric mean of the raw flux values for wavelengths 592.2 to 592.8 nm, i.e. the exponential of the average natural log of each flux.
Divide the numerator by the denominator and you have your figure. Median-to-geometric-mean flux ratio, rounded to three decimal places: 0.786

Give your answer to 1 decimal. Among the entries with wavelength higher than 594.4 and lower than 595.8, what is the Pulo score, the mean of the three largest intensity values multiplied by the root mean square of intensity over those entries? 8.6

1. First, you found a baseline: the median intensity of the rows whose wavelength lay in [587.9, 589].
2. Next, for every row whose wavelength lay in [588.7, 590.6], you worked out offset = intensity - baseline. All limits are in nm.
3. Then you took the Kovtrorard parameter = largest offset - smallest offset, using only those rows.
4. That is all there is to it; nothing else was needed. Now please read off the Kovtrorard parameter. 1.2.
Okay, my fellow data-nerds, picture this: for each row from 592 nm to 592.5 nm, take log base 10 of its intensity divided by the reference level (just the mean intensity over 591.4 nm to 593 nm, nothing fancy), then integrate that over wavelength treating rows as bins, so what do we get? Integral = 0.03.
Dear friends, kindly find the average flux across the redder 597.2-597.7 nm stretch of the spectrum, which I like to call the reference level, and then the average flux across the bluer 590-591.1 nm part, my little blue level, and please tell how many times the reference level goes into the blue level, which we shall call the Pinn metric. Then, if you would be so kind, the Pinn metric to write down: 1.00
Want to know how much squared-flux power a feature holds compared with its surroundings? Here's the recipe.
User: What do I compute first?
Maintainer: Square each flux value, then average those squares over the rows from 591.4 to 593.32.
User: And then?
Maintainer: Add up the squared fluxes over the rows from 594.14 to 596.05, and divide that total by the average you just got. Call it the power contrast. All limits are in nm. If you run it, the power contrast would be 8.1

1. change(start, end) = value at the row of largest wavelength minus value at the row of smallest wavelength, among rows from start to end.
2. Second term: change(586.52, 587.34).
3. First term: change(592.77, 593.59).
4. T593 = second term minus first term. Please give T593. -0.7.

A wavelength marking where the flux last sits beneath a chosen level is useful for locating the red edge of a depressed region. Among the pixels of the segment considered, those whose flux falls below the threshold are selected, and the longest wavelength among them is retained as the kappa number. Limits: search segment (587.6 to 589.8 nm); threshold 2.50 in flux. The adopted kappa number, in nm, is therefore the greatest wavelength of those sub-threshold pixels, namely 589.367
